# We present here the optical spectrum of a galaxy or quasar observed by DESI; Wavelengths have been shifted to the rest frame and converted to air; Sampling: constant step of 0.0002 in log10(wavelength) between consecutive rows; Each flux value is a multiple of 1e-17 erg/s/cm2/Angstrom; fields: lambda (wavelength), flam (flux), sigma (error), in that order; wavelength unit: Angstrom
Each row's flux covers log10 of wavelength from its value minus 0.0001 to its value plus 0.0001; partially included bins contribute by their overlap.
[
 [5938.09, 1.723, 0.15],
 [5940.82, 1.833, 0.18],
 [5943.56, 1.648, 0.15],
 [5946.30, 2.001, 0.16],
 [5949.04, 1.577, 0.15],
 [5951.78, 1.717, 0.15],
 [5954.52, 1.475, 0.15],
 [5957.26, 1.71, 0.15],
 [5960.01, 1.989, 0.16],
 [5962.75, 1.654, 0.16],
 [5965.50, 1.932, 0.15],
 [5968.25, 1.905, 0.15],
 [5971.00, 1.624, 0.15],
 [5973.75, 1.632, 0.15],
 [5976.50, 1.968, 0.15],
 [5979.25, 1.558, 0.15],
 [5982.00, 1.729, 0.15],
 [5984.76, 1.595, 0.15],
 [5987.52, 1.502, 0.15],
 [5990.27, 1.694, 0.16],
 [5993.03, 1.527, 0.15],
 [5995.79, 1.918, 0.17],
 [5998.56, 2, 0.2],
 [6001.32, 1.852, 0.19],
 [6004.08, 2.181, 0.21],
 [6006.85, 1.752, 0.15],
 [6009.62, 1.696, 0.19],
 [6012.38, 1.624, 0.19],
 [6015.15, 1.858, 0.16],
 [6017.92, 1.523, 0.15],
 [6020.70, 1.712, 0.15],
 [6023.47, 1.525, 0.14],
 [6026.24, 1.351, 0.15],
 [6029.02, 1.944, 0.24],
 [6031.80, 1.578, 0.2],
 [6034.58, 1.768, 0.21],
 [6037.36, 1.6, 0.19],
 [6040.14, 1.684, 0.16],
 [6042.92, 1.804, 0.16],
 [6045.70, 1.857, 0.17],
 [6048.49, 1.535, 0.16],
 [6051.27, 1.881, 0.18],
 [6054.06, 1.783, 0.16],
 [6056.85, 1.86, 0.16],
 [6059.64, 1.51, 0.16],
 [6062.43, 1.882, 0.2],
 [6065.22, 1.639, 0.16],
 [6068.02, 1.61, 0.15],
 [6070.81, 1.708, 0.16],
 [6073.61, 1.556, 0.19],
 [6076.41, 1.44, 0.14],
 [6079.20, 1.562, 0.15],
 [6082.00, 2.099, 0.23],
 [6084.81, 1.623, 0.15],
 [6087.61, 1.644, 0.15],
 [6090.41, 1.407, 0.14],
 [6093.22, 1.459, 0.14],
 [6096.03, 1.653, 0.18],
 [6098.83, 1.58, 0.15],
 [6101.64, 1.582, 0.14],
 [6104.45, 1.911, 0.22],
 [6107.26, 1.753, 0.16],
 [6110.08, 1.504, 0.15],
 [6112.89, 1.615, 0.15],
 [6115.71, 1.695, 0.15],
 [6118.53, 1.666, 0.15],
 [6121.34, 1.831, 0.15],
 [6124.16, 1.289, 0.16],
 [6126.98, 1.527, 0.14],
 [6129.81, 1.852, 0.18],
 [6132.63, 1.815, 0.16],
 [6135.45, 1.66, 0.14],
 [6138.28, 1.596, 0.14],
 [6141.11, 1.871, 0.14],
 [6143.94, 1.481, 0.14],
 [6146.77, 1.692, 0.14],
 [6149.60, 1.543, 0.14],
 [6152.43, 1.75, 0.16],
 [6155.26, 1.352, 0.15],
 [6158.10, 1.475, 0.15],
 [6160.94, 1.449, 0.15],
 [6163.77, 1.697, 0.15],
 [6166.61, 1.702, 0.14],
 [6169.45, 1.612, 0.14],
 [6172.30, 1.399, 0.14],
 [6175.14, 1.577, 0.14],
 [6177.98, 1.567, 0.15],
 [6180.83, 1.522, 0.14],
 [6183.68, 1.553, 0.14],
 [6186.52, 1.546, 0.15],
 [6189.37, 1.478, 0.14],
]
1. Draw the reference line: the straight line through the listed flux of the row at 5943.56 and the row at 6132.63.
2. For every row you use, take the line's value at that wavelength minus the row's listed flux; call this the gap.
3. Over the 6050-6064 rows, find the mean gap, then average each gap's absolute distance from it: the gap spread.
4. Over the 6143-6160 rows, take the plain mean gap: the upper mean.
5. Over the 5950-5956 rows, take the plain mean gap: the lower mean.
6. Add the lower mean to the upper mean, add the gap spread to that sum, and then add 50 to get 50.5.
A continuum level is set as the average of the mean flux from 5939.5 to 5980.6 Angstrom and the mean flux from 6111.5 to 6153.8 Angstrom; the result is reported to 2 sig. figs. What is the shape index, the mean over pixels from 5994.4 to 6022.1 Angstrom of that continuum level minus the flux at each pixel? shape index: -0.11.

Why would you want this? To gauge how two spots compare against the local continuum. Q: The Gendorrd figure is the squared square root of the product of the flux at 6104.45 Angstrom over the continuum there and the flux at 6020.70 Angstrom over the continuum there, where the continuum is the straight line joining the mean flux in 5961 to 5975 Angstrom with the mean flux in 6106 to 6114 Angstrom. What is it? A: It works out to 1.18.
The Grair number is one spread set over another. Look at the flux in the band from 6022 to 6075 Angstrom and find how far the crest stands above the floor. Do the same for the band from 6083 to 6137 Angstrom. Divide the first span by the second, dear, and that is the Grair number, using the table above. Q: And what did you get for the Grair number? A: 0.95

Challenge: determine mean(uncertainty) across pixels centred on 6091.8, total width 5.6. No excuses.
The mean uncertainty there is 0.140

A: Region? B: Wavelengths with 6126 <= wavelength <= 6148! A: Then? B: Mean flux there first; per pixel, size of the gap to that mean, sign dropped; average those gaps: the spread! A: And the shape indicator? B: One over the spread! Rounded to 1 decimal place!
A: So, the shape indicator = 8.3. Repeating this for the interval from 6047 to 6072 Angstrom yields 8.1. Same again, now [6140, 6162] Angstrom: 6.9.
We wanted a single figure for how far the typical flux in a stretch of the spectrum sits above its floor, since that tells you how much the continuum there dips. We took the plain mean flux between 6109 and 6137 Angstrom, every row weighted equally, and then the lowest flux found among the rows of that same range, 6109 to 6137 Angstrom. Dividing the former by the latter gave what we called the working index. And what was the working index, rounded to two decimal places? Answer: 1.28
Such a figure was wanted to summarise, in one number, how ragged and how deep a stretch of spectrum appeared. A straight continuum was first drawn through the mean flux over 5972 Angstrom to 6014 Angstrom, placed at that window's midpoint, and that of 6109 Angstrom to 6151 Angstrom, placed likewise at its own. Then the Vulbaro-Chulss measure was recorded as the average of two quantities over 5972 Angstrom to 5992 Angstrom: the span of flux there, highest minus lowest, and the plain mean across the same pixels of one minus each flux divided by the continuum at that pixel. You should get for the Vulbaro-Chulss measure 0.26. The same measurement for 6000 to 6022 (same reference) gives 0.32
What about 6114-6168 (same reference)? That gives 0.29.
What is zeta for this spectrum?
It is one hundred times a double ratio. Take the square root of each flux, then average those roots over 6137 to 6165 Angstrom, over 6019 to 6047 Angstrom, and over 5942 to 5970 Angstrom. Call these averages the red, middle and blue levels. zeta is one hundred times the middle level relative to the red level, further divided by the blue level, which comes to 77.6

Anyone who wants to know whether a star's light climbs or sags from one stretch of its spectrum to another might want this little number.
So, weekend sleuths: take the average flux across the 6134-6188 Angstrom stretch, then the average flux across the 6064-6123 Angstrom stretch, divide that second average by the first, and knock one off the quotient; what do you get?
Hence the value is 0.04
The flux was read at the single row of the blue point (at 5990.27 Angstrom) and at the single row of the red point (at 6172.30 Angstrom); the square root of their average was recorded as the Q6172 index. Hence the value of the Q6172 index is 1.24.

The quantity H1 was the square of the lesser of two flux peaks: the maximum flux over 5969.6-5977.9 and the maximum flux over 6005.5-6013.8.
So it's 3.1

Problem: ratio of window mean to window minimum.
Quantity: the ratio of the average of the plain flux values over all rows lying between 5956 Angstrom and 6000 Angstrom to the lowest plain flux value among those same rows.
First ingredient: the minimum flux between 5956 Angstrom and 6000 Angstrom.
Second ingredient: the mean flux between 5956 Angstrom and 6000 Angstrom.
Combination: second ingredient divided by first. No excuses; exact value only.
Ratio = 1.16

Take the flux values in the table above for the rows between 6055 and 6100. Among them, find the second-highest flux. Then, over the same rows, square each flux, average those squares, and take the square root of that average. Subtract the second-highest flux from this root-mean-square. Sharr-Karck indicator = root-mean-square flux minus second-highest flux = -0.23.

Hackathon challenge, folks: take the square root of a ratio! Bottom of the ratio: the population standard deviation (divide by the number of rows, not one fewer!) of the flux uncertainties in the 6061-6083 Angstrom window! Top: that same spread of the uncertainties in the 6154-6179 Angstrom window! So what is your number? 0.4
